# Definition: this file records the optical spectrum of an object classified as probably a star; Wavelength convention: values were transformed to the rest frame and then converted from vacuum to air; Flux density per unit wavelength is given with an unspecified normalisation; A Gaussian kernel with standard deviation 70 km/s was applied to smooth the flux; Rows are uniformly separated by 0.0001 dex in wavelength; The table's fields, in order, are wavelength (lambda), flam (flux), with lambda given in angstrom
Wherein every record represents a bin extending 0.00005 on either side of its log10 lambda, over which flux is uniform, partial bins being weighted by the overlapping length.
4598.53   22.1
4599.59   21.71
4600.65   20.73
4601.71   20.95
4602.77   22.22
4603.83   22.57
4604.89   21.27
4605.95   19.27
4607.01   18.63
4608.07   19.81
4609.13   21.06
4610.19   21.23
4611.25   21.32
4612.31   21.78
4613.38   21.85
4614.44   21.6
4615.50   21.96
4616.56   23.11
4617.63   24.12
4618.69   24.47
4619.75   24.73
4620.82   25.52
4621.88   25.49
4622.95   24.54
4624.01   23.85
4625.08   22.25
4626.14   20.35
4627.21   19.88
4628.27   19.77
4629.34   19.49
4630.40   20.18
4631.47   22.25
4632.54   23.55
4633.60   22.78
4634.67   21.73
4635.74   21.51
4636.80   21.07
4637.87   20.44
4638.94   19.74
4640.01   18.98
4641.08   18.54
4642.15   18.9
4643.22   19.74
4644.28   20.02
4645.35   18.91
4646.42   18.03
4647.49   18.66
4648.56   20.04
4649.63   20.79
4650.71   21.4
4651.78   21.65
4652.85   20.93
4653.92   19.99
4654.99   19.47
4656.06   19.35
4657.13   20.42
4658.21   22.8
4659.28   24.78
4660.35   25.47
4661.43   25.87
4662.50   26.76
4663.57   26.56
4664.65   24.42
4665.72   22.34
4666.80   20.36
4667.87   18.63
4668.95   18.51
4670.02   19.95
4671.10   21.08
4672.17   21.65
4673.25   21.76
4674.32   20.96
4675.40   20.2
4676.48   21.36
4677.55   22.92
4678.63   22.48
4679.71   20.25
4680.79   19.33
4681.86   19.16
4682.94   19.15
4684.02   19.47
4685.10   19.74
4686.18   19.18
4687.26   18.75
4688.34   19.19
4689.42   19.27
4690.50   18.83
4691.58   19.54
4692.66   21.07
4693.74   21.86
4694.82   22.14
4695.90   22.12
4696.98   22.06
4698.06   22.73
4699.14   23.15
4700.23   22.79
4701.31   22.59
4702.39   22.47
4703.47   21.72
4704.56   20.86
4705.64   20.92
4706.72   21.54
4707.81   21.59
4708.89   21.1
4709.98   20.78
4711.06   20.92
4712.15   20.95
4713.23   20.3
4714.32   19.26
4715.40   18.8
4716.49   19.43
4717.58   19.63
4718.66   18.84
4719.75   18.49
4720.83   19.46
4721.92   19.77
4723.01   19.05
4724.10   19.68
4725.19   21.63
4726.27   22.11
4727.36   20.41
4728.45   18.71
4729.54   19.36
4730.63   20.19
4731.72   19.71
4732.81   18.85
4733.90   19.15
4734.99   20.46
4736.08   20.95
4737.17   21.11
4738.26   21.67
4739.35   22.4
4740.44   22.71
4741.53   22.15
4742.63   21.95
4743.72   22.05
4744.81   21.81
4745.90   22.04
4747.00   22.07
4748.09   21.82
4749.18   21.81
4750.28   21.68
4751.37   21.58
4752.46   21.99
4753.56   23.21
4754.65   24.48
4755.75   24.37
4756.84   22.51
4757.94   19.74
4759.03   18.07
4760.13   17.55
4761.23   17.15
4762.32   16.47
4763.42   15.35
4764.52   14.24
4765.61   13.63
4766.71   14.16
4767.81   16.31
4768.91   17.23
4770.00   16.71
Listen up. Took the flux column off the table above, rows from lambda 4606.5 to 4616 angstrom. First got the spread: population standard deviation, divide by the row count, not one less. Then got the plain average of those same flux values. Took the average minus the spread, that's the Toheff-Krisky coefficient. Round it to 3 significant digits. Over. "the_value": 20.0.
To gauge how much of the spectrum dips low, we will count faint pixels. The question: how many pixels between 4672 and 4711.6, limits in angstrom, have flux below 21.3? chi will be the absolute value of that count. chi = 20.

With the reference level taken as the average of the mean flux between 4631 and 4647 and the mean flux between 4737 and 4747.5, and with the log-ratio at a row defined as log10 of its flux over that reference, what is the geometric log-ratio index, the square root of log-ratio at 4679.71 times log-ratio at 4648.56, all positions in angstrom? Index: 0.022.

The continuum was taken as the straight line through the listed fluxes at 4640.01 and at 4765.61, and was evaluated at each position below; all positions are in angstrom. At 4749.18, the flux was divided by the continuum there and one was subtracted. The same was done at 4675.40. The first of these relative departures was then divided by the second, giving 3.3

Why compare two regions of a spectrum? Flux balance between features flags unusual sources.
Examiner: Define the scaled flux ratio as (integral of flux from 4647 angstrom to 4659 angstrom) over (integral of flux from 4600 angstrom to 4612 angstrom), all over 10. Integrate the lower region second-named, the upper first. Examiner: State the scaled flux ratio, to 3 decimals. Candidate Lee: 0.099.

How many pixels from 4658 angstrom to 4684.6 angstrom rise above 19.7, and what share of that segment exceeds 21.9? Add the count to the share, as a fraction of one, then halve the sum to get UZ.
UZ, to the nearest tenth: 9.7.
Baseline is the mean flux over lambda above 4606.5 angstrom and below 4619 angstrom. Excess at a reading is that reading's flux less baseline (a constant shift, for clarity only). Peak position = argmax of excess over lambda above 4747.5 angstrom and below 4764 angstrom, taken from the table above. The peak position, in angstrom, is 4754.65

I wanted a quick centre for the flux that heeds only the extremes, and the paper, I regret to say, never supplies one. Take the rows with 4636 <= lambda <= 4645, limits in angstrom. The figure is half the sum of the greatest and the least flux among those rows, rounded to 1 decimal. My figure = 19.8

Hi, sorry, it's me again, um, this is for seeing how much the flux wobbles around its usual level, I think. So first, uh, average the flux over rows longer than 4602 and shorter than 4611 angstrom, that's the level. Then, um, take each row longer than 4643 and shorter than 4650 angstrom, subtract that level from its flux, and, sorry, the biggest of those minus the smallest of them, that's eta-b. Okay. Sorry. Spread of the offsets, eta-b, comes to 2.8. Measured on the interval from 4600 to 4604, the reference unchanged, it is 1.8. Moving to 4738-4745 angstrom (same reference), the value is 1.0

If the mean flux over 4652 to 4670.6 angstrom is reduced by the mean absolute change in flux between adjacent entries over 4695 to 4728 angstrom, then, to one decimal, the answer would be 21.6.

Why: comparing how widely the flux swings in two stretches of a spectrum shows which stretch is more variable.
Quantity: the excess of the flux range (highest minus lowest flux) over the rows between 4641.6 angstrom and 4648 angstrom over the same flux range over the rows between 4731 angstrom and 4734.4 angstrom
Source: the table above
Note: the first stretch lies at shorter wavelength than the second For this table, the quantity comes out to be 1.1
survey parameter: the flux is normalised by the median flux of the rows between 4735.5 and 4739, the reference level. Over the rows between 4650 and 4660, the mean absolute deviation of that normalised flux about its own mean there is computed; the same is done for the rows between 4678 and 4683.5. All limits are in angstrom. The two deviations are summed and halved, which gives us 0.055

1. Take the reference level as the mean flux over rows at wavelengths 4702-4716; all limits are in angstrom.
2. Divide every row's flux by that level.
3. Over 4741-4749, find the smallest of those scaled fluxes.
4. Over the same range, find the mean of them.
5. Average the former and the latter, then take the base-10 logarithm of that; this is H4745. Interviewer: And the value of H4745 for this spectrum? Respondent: 0.021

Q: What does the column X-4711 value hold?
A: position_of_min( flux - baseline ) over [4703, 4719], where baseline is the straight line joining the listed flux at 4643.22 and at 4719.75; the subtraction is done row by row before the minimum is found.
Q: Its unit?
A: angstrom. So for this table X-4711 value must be 4715.40 angstrom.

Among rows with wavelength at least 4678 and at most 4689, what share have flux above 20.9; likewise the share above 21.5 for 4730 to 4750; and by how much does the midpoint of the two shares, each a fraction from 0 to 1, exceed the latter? -0.26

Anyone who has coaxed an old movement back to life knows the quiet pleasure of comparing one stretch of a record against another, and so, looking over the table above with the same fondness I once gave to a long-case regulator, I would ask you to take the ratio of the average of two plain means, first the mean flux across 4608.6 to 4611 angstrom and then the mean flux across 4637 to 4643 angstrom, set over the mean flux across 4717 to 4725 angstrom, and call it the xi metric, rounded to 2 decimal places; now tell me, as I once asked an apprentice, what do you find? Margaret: 1.05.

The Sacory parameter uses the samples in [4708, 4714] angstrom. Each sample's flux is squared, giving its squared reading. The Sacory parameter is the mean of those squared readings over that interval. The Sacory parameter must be 433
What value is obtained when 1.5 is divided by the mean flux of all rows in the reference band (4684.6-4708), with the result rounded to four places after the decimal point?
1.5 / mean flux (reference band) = 0.0711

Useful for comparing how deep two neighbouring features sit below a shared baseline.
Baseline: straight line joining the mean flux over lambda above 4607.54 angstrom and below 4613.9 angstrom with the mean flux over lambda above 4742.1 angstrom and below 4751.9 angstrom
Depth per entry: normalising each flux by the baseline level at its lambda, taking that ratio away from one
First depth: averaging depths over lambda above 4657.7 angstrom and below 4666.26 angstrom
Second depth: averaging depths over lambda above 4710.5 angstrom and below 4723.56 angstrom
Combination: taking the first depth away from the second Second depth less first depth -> 0.26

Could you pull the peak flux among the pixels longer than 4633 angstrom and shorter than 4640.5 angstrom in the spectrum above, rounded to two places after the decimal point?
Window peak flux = 22.78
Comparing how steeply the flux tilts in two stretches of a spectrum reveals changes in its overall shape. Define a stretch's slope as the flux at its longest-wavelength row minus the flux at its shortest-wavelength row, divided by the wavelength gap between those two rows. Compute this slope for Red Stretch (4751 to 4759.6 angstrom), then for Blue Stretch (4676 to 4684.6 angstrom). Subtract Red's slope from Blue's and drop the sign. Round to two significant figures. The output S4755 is 0.21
